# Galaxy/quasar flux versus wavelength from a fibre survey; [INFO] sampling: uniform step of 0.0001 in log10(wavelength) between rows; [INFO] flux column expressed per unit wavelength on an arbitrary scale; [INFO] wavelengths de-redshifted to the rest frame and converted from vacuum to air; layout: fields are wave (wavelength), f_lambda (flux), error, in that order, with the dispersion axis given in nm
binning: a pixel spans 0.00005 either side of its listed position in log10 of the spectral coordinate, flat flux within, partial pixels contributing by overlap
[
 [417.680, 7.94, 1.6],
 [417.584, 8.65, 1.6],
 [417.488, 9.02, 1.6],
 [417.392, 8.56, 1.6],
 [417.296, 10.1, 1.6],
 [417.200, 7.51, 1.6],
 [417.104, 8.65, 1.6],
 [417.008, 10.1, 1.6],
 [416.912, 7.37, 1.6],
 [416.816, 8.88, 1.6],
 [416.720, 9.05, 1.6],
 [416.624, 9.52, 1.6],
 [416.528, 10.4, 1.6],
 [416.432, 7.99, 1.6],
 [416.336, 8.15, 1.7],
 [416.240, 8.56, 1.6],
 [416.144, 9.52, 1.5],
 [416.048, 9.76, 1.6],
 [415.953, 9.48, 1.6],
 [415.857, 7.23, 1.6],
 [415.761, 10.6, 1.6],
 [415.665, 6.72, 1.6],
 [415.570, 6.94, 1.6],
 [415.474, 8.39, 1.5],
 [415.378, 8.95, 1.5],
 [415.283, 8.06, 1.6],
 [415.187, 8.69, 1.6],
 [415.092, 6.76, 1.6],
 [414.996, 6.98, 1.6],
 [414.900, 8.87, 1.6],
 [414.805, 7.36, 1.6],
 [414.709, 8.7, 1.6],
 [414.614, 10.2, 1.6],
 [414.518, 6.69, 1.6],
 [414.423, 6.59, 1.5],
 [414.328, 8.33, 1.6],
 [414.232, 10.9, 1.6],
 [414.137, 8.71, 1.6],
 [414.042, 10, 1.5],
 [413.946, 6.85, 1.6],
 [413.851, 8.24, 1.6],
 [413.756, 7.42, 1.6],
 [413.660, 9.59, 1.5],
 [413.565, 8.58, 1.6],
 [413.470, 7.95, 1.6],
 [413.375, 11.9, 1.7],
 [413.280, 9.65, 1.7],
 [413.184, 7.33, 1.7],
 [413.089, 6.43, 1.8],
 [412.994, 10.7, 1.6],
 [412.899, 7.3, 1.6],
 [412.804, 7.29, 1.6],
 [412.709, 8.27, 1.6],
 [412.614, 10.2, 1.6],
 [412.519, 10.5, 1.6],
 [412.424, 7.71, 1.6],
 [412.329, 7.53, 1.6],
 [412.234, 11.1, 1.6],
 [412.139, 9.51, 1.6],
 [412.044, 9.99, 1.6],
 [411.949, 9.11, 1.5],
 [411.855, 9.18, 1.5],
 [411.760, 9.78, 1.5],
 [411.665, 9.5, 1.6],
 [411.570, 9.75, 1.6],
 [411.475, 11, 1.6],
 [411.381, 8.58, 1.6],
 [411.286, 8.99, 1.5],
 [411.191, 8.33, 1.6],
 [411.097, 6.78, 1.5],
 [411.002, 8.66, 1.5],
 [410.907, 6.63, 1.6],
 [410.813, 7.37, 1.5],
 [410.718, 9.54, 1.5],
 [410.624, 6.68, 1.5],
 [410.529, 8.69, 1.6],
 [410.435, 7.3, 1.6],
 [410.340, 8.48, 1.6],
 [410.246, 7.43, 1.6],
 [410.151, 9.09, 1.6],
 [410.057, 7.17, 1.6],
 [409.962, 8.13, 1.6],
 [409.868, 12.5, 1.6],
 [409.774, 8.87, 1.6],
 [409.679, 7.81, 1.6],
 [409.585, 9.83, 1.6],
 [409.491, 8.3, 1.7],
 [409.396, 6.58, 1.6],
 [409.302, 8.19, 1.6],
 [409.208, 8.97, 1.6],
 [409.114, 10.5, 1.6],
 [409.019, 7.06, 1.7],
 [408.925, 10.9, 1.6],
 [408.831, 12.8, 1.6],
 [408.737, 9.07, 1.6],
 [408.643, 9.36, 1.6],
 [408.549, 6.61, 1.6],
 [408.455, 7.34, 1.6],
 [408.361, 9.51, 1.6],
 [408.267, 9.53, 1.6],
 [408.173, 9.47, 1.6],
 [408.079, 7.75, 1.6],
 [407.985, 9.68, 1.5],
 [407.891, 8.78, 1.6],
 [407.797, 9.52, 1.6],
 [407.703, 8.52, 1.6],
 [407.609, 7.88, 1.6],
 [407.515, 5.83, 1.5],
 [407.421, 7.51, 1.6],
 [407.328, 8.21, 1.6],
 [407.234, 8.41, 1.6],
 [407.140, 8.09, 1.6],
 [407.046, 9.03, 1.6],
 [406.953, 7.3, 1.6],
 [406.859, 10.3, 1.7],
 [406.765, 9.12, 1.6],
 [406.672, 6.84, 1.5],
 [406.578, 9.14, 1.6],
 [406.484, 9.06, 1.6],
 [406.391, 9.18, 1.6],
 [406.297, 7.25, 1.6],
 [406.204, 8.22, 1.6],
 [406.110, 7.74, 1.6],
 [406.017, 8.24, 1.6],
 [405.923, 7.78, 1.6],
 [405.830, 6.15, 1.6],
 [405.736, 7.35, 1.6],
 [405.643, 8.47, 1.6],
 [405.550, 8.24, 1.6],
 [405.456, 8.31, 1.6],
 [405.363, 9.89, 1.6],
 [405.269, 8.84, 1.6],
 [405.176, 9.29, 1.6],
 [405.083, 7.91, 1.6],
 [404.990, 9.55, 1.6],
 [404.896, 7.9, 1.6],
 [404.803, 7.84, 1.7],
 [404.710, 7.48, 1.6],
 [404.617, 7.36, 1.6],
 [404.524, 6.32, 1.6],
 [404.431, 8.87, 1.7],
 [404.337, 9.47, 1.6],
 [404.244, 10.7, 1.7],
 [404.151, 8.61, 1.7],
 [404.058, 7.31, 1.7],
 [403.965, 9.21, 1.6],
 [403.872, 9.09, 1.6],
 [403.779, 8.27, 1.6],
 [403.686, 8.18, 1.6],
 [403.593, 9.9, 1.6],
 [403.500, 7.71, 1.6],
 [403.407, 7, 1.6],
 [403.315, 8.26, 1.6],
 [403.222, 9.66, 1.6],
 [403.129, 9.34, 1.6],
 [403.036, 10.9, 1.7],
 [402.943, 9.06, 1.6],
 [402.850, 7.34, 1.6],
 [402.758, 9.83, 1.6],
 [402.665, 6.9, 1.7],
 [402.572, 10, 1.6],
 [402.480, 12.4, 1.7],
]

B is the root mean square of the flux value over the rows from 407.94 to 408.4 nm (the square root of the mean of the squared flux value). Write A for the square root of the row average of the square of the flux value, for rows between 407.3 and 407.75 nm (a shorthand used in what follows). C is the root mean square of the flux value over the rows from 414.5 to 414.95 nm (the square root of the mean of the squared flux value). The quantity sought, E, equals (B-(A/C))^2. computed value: 69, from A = 7.65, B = 9.22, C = 8.5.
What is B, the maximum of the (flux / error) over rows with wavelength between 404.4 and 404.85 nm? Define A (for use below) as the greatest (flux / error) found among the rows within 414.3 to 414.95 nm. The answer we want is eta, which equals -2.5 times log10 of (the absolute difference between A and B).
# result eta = -0.2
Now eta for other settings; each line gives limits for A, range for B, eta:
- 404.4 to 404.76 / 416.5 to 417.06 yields -0.3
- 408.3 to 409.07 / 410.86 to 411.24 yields -0.9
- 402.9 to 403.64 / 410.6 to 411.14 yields 3.2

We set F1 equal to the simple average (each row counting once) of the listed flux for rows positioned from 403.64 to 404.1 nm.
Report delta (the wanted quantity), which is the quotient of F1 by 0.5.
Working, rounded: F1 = 8.4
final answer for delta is 16.8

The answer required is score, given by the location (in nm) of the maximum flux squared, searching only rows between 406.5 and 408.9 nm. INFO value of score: 408.831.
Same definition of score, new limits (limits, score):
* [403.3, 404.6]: 404.244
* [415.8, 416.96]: 416.528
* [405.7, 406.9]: 406.859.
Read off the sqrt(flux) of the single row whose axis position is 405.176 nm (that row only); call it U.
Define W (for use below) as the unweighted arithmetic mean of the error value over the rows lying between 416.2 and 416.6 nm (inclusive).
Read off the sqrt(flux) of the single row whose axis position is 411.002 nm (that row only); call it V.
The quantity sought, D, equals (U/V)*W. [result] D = 1.68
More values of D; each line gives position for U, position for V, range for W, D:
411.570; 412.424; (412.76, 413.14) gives 1.86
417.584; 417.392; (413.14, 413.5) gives 1.68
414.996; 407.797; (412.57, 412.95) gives 1.37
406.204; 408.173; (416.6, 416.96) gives 1.49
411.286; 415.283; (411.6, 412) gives 1.61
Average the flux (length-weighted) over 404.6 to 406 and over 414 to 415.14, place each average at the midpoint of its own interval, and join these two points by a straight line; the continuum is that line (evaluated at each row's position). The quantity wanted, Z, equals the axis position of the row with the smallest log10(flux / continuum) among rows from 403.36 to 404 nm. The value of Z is 403.407 nm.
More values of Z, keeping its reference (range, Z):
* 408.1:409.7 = 409.396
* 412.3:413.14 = 413.089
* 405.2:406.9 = 405.830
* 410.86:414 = 413.089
